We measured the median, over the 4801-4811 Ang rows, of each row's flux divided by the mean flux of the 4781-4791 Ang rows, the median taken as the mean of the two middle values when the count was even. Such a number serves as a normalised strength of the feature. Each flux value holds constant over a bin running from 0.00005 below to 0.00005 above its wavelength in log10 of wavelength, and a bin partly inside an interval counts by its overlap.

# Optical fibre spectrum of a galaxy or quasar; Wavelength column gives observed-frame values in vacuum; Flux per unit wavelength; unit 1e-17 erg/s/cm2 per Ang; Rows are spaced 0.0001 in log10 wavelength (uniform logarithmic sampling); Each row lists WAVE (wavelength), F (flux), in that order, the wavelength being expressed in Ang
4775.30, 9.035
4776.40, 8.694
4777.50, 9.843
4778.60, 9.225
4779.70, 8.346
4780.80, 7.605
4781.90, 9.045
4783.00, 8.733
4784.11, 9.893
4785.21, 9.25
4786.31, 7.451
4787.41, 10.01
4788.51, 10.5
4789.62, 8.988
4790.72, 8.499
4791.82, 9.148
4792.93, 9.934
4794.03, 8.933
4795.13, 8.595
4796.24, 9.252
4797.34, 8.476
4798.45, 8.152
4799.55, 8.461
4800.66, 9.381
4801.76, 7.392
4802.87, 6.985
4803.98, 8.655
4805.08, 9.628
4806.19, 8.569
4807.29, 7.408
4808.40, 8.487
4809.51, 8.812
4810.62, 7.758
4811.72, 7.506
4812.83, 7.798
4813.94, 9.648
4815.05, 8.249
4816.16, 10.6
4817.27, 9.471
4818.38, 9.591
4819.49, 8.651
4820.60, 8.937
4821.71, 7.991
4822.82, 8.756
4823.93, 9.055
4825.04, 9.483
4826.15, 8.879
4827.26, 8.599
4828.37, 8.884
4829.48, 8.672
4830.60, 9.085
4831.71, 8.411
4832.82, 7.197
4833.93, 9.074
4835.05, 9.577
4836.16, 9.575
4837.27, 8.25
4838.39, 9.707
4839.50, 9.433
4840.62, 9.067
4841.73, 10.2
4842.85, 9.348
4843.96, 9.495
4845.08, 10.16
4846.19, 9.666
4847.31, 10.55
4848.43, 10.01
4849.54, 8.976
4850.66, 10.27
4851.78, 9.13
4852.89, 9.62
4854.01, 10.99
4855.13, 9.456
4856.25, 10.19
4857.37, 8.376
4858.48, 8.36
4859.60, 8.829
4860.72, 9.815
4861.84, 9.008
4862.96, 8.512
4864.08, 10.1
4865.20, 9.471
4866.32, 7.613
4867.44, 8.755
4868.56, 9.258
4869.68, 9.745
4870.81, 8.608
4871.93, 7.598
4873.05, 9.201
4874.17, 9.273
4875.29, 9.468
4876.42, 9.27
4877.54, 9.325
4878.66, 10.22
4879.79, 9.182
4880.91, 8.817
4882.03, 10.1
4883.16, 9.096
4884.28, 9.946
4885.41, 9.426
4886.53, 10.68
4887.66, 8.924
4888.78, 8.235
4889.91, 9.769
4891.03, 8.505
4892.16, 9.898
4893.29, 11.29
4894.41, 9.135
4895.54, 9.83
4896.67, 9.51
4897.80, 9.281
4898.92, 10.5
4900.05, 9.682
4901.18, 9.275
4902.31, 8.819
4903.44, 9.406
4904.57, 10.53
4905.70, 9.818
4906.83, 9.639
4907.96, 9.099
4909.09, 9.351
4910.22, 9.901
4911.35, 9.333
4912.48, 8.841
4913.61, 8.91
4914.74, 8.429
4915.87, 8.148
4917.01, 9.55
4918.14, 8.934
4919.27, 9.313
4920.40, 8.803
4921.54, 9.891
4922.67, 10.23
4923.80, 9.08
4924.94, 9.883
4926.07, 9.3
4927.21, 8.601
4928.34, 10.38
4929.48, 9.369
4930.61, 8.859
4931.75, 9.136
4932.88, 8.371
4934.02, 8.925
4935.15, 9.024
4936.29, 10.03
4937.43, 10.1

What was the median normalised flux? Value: 0.93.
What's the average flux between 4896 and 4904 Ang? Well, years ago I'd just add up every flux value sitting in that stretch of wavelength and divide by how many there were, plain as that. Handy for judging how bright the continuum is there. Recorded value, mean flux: 9.5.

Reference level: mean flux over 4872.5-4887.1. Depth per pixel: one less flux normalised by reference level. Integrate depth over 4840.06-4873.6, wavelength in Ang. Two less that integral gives 1.3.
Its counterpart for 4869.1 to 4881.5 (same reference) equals 1.5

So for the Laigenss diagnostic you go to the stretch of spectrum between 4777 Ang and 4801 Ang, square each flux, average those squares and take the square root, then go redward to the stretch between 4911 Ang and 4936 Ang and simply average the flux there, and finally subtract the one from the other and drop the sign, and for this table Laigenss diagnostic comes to 0.1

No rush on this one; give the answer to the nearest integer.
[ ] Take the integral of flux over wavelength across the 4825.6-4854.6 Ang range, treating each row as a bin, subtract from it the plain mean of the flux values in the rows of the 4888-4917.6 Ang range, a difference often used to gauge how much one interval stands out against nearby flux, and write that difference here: 261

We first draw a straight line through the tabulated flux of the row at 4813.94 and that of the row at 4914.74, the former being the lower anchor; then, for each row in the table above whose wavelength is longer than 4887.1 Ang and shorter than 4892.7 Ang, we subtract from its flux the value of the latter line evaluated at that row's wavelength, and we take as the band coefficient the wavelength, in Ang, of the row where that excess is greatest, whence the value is 4892.16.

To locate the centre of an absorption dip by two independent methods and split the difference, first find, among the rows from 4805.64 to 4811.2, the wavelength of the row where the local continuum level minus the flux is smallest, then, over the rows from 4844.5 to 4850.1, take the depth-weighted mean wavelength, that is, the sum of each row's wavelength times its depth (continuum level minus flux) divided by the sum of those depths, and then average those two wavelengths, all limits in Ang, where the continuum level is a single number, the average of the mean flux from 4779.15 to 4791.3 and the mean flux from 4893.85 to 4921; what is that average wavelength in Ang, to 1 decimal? 4828.1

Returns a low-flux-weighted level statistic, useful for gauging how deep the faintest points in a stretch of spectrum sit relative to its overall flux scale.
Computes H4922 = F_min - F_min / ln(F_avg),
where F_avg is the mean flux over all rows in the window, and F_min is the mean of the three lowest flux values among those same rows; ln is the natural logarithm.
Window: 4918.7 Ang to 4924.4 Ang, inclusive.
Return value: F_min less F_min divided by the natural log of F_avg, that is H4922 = 5.03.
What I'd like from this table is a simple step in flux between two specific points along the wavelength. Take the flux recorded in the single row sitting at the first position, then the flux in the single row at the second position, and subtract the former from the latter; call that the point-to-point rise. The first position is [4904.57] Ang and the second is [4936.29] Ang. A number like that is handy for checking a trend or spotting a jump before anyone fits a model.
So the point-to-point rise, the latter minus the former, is -0.5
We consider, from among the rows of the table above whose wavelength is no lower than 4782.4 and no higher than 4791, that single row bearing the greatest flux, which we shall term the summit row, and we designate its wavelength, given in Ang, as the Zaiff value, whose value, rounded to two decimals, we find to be 4788.51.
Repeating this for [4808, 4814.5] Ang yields 4813.94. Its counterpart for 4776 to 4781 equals 4777.50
